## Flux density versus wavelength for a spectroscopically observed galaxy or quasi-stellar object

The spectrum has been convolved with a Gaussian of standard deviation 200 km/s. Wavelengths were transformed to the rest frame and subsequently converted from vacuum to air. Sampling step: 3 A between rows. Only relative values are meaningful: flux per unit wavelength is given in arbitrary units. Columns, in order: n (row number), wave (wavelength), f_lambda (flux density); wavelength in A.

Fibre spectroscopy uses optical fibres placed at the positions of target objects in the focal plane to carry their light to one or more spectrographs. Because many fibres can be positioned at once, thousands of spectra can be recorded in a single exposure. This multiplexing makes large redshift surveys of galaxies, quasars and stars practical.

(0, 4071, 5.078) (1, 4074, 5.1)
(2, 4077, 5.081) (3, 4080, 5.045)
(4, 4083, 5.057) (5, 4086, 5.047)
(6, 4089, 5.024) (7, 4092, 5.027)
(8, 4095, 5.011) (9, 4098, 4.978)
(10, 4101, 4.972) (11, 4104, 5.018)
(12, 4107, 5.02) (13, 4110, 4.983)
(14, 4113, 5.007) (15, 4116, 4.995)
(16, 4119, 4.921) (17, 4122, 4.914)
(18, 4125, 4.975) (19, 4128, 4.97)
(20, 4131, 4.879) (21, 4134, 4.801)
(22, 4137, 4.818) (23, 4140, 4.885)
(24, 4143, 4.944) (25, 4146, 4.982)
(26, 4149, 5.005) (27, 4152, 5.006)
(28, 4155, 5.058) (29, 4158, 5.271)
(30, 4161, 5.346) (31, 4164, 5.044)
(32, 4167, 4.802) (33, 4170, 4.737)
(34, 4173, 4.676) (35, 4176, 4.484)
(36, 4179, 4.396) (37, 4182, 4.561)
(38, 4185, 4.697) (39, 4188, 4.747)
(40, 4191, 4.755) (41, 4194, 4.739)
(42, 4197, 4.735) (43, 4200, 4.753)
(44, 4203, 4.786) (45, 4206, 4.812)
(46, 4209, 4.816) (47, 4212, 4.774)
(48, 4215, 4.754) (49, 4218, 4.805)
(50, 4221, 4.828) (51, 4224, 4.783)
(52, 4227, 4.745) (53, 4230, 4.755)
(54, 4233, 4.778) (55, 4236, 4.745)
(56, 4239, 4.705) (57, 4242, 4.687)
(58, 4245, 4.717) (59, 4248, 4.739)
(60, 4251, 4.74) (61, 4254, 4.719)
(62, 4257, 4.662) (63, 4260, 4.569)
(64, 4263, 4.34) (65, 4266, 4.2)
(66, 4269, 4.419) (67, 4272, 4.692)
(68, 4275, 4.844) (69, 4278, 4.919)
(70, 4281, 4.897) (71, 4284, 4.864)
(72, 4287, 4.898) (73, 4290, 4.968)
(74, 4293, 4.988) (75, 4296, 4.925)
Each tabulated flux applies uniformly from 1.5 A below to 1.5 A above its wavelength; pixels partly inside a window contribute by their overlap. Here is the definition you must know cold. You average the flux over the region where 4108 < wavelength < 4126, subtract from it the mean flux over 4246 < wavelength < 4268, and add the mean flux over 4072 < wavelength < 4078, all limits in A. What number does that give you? 5.5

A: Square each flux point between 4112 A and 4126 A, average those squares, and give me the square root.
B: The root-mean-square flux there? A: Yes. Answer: 4.96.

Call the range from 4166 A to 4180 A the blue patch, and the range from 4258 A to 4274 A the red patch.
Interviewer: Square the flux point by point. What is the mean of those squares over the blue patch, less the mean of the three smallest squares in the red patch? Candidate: 2.7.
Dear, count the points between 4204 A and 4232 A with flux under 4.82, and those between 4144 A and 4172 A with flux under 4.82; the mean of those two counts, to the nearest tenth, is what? 5.0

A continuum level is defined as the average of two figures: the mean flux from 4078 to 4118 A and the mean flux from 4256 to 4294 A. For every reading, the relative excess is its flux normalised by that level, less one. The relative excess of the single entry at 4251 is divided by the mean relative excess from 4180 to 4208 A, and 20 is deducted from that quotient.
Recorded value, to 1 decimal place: -19.1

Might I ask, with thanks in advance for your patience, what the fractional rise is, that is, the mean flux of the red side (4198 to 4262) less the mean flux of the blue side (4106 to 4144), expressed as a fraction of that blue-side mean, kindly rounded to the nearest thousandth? -0.038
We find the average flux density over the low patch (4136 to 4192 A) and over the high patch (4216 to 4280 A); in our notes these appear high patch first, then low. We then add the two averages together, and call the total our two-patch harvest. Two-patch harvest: 9.5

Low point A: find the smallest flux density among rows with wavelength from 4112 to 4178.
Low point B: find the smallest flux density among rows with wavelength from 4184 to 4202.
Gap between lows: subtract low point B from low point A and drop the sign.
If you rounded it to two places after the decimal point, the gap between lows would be 0.21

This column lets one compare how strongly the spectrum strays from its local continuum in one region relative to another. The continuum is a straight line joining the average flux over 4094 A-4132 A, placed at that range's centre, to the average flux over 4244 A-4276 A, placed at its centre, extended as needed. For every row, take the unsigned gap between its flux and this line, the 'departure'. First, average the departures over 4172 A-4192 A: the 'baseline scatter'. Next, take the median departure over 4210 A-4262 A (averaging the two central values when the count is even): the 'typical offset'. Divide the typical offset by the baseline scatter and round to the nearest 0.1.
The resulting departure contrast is 0.4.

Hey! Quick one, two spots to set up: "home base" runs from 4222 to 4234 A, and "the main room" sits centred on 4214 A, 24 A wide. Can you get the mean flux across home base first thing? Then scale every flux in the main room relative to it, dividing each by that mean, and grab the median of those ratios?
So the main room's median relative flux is 1.01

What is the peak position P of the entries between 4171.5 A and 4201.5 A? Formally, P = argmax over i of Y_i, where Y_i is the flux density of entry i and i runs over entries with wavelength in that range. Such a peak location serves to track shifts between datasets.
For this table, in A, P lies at 4191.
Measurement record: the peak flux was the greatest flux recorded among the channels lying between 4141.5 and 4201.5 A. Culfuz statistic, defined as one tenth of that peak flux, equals 0.535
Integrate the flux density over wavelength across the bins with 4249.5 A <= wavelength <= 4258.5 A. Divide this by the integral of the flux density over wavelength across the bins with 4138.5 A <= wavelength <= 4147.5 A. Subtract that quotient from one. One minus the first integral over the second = 0.047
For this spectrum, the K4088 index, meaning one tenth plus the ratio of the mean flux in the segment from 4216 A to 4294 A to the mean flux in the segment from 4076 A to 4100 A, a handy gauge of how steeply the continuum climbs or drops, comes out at 1.04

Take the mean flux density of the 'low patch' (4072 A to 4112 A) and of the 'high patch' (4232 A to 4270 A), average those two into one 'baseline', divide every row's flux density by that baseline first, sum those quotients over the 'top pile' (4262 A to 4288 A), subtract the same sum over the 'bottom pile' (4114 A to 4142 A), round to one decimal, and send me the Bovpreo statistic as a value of -0.4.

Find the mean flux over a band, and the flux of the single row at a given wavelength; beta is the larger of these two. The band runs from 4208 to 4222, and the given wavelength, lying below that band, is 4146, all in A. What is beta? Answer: 4.98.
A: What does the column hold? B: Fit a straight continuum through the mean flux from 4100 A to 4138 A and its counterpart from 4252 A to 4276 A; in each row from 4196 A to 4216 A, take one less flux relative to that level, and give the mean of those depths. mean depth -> -0.014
